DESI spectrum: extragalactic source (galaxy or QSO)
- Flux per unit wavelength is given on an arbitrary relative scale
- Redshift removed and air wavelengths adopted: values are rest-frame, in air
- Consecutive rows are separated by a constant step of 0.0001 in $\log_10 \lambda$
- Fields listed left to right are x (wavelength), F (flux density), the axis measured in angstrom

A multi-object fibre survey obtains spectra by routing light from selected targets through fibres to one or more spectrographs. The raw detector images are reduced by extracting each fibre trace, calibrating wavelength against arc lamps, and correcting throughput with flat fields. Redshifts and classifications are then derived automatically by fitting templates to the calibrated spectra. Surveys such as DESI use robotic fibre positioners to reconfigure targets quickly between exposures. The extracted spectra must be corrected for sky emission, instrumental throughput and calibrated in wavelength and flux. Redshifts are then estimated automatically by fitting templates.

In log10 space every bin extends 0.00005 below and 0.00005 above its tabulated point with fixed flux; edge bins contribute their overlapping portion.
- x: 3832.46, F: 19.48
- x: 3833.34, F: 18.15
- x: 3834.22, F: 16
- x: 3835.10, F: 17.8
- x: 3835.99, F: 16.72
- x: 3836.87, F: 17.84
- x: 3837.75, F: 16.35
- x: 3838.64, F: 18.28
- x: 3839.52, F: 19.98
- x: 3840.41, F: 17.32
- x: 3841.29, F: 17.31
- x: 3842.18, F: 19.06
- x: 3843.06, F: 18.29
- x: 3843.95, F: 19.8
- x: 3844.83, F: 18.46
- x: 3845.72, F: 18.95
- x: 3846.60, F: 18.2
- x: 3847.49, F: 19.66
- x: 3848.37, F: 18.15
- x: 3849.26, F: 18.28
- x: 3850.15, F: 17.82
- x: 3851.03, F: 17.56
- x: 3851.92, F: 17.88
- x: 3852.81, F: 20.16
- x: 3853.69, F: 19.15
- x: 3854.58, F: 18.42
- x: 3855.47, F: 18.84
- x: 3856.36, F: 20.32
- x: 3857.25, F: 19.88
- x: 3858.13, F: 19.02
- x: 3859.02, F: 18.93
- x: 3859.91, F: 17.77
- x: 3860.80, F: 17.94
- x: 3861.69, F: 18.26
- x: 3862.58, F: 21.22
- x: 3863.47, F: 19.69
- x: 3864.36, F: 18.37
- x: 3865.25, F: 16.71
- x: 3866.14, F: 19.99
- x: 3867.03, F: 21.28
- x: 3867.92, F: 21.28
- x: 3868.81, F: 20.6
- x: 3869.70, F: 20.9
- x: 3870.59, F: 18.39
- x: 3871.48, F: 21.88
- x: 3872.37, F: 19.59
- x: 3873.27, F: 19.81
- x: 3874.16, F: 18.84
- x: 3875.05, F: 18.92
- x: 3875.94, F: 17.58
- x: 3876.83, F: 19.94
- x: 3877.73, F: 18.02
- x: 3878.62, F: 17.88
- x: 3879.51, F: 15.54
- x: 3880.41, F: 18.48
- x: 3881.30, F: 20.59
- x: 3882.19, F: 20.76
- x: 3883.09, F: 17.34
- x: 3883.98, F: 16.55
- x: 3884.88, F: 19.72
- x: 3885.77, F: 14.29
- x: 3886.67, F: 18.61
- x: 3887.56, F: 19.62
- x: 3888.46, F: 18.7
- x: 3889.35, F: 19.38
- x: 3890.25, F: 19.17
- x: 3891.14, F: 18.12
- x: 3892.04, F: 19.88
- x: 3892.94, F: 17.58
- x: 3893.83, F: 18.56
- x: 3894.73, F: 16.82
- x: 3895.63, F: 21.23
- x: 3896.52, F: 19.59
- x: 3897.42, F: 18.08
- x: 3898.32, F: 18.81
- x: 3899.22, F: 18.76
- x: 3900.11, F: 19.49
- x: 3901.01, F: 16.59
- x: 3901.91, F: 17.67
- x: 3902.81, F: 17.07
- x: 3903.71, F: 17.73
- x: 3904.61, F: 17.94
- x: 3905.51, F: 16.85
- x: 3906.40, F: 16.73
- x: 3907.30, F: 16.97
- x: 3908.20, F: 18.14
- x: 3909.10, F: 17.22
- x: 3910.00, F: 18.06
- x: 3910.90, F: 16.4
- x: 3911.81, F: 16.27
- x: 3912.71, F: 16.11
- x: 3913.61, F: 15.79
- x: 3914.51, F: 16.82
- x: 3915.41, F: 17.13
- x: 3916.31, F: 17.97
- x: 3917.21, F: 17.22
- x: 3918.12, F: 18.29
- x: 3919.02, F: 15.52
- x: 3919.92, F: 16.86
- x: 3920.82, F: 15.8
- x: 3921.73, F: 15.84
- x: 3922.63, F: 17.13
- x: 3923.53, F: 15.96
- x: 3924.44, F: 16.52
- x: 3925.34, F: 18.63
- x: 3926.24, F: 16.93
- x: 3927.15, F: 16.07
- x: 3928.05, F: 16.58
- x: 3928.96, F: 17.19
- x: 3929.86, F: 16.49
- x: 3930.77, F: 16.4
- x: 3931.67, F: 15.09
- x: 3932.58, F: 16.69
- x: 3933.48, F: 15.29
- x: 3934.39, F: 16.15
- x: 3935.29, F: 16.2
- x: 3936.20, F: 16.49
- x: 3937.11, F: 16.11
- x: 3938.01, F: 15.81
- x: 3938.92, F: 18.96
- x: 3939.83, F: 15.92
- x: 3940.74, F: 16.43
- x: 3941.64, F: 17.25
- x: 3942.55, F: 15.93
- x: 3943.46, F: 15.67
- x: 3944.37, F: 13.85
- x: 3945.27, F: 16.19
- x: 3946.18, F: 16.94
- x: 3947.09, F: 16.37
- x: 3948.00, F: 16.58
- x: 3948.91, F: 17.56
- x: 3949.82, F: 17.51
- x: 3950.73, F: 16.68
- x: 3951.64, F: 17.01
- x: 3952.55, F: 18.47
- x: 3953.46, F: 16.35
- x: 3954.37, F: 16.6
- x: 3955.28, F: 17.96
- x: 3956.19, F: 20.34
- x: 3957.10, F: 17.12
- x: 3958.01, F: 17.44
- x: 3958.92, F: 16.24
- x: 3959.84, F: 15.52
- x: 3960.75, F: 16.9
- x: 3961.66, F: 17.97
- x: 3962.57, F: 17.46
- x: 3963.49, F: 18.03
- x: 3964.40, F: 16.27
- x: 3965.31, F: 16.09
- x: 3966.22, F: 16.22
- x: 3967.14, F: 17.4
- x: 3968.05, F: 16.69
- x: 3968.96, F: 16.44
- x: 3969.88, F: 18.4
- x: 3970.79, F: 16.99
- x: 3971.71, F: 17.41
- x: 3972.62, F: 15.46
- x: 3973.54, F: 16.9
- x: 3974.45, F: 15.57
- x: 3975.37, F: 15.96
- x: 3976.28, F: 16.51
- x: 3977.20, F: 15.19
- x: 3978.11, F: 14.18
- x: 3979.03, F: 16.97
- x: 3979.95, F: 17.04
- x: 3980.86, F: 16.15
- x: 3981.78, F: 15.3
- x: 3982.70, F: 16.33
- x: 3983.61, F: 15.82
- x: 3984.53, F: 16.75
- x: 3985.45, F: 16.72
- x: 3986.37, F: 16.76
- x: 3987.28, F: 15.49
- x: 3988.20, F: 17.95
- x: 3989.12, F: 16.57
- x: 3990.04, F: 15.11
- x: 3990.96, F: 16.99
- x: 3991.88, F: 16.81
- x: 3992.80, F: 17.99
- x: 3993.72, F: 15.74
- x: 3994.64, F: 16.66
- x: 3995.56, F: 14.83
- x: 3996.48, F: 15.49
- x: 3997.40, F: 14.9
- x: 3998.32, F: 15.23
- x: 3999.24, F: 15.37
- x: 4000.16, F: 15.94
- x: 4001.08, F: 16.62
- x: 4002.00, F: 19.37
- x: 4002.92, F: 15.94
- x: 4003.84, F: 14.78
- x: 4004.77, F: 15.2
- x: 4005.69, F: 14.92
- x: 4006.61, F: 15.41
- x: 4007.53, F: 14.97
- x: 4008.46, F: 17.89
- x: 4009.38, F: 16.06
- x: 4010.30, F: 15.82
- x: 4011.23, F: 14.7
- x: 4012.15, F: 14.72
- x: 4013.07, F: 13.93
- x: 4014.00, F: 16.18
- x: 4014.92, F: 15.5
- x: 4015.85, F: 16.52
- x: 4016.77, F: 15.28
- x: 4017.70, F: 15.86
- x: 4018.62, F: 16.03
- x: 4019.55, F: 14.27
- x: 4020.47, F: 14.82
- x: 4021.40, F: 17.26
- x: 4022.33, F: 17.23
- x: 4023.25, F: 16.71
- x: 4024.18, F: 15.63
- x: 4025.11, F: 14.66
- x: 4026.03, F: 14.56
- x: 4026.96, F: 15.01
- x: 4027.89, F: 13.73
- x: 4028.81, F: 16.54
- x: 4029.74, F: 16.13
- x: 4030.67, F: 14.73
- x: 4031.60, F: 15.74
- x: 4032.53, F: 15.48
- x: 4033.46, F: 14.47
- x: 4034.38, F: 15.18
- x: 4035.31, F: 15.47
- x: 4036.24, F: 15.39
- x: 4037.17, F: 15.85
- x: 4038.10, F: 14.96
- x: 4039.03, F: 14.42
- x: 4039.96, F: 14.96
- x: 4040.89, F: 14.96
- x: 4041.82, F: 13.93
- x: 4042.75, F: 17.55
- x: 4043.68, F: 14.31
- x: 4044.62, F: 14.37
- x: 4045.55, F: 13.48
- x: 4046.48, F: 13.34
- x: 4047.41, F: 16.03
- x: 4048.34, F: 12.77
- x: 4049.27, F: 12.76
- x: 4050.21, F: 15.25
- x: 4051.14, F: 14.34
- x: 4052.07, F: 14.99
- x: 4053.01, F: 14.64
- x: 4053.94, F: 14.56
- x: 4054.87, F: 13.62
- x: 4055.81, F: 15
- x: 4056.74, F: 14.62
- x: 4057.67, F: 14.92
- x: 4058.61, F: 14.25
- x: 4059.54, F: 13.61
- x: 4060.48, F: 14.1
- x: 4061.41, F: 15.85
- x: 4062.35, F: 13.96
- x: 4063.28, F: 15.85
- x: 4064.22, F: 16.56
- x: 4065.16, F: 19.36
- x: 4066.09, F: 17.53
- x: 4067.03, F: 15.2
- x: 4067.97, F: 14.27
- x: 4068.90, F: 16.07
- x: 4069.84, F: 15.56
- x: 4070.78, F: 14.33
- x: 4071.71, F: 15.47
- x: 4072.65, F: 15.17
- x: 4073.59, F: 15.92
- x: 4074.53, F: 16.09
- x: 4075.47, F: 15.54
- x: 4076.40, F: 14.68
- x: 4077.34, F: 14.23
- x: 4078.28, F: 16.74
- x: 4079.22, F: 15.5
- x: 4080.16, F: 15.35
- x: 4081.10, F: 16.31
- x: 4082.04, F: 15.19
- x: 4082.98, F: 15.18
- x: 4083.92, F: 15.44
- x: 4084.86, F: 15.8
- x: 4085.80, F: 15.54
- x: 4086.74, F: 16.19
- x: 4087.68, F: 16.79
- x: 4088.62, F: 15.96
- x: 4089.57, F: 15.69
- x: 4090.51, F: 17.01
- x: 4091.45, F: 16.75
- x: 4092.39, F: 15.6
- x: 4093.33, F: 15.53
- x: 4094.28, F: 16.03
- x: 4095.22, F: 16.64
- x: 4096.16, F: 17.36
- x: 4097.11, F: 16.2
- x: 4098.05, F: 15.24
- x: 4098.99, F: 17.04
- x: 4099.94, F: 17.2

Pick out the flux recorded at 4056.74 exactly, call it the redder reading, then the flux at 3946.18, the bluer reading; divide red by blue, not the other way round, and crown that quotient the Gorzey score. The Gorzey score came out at 0.86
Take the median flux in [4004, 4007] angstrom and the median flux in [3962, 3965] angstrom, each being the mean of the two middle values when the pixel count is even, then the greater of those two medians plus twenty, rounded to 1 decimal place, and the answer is 37.5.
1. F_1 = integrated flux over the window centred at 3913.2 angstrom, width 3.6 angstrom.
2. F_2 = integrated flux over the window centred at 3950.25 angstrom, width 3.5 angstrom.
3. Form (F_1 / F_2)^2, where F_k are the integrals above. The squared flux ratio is 0.9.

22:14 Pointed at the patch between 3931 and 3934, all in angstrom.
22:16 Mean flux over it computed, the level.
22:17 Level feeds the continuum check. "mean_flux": 16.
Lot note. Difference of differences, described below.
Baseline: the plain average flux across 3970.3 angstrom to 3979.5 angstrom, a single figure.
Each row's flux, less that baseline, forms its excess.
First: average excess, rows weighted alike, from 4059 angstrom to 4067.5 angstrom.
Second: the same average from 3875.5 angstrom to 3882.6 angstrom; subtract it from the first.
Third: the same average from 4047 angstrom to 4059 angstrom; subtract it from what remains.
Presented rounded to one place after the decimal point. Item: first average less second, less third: -1.1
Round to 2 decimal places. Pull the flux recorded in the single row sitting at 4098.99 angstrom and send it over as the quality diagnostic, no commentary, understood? 17.04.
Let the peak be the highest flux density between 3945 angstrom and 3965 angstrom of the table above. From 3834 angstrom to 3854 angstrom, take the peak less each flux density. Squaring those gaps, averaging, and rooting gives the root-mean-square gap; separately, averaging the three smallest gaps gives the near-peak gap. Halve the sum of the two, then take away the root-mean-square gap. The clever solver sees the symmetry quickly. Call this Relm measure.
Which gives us -1.01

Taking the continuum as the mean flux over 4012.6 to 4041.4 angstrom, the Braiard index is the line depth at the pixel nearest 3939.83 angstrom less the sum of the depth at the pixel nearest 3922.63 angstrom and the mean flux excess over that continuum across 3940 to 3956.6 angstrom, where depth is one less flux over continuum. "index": -1.4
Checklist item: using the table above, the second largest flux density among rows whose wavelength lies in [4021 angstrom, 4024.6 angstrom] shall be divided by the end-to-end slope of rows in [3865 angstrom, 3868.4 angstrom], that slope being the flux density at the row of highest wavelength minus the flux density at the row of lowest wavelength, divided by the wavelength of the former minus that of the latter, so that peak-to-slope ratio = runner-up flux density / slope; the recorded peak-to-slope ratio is 10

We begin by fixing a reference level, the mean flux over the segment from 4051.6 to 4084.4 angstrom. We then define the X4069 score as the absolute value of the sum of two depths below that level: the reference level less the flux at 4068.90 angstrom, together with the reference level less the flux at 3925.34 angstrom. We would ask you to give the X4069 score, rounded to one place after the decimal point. 4.1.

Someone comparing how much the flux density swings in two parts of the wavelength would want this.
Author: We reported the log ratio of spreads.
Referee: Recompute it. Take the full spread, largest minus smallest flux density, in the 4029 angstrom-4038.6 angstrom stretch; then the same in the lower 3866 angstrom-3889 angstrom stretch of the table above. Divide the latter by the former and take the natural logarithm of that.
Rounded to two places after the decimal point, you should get 1.52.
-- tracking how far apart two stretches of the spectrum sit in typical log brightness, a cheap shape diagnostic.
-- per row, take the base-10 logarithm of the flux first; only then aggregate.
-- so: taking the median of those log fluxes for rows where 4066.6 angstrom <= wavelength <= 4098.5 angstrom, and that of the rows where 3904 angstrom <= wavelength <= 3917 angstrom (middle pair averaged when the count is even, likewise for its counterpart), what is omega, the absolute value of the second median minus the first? 0.036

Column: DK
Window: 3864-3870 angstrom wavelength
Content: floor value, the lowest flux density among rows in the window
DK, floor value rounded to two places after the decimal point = 16.71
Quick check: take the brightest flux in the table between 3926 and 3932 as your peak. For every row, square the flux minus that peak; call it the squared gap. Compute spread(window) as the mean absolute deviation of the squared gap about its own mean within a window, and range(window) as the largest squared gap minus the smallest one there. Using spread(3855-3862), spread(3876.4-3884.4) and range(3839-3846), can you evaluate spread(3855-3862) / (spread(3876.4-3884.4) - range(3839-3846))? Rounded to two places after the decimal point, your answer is -0.72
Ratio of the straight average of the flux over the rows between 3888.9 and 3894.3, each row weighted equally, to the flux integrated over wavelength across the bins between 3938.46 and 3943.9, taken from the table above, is 0.21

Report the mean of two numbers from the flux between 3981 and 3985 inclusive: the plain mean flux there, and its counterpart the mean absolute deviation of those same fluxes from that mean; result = 8.3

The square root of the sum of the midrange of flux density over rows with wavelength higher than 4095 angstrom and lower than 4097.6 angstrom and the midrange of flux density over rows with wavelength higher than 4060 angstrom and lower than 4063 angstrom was 5.63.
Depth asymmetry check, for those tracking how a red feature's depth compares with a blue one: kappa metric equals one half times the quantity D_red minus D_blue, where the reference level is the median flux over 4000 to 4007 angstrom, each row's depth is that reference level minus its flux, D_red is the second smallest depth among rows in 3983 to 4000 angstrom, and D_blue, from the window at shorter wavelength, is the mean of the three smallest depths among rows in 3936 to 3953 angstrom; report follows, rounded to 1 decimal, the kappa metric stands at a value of 0.2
